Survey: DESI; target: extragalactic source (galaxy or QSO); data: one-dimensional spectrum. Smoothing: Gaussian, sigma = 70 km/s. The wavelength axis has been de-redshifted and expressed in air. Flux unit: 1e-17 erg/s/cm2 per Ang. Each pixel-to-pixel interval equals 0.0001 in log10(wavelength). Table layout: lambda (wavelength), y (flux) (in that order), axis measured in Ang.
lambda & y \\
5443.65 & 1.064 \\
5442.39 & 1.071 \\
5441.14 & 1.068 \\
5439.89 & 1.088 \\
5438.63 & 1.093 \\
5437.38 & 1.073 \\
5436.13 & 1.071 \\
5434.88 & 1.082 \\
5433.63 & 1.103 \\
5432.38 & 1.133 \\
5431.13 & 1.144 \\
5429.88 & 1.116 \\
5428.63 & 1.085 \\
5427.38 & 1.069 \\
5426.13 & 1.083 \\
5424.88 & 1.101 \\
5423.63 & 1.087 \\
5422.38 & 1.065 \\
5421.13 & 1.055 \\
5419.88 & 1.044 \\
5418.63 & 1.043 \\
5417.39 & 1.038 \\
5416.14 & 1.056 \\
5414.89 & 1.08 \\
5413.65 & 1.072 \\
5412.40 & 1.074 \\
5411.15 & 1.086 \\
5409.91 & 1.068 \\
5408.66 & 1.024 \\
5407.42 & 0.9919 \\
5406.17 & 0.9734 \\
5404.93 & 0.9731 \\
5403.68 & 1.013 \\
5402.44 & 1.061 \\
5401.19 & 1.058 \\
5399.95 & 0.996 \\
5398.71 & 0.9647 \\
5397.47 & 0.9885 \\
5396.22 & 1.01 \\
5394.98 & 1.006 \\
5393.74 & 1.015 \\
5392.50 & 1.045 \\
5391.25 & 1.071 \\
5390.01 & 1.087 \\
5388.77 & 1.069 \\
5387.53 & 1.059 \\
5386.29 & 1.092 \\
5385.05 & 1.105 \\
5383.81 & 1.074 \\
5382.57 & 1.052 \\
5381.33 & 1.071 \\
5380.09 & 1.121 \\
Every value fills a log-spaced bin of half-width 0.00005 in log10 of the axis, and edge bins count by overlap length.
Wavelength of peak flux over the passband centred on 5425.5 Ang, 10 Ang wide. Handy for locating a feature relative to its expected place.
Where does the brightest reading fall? 5429.88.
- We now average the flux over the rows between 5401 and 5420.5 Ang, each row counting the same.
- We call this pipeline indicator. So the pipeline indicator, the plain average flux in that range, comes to 1.04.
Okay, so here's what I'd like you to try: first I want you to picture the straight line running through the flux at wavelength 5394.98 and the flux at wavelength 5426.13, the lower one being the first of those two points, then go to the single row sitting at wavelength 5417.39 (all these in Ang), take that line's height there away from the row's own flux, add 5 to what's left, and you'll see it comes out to 4.98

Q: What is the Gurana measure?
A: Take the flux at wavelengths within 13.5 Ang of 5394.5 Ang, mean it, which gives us 1.035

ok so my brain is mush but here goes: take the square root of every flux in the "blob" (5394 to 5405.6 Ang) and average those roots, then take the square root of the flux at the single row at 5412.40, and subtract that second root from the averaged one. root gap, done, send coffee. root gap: -0.03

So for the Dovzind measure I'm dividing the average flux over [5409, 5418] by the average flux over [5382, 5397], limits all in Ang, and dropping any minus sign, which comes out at 1.01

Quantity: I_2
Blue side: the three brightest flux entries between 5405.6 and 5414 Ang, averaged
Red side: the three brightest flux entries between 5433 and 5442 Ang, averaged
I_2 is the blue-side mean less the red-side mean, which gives -0.017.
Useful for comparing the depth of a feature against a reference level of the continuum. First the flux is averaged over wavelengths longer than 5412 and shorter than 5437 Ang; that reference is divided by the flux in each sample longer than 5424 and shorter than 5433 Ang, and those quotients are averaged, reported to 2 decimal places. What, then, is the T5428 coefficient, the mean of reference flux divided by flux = 0.98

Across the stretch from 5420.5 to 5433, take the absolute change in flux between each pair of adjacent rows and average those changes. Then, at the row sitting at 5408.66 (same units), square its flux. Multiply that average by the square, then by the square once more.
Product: 0.0200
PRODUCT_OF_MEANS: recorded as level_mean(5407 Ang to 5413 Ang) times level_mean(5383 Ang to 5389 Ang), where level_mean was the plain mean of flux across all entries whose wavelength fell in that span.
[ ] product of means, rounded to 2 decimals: 1.13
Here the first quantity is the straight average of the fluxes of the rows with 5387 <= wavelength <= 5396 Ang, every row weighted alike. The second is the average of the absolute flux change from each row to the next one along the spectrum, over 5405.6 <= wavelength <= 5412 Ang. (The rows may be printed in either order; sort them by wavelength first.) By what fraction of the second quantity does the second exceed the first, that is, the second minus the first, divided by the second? -36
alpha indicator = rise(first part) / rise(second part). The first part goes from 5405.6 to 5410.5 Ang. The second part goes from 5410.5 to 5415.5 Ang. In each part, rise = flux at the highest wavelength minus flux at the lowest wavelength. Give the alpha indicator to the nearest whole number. -16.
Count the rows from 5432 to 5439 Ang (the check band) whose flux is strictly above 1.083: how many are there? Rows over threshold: 3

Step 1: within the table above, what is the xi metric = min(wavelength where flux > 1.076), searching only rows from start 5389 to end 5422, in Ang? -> 5390.01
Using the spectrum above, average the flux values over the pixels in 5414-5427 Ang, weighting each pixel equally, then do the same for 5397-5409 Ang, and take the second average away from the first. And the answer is 0.061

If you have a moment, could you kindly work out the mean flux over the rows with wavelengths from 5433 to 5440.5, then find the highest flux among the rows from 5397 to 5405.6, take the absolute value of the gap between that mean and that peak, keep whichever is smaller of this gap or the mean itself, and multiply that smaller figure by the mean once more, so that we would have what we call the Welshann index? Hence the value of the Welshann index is 0.026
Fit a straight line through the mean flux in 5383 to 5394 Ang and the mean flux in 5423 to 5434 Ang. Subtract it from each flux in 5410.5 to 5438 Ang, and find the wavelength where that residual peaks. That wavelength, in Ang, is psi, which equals 5431.13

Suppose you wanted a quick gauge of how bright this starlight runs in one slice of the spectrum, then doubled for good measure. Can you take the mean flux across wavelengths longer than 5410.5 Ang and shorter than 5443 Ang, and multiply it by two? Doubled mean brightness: 2.16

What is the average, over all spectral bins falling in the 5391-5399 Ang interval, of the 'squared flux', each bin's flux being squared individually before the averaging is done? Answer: 1.03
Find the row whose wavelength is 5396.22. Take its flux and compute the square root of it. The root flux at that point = 1.005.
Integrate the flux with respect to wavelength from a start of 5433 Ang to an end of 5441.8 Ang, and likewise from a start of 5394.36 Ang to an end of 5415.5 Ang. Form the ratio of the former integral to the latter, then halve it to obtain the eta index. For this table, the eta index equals 0.22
